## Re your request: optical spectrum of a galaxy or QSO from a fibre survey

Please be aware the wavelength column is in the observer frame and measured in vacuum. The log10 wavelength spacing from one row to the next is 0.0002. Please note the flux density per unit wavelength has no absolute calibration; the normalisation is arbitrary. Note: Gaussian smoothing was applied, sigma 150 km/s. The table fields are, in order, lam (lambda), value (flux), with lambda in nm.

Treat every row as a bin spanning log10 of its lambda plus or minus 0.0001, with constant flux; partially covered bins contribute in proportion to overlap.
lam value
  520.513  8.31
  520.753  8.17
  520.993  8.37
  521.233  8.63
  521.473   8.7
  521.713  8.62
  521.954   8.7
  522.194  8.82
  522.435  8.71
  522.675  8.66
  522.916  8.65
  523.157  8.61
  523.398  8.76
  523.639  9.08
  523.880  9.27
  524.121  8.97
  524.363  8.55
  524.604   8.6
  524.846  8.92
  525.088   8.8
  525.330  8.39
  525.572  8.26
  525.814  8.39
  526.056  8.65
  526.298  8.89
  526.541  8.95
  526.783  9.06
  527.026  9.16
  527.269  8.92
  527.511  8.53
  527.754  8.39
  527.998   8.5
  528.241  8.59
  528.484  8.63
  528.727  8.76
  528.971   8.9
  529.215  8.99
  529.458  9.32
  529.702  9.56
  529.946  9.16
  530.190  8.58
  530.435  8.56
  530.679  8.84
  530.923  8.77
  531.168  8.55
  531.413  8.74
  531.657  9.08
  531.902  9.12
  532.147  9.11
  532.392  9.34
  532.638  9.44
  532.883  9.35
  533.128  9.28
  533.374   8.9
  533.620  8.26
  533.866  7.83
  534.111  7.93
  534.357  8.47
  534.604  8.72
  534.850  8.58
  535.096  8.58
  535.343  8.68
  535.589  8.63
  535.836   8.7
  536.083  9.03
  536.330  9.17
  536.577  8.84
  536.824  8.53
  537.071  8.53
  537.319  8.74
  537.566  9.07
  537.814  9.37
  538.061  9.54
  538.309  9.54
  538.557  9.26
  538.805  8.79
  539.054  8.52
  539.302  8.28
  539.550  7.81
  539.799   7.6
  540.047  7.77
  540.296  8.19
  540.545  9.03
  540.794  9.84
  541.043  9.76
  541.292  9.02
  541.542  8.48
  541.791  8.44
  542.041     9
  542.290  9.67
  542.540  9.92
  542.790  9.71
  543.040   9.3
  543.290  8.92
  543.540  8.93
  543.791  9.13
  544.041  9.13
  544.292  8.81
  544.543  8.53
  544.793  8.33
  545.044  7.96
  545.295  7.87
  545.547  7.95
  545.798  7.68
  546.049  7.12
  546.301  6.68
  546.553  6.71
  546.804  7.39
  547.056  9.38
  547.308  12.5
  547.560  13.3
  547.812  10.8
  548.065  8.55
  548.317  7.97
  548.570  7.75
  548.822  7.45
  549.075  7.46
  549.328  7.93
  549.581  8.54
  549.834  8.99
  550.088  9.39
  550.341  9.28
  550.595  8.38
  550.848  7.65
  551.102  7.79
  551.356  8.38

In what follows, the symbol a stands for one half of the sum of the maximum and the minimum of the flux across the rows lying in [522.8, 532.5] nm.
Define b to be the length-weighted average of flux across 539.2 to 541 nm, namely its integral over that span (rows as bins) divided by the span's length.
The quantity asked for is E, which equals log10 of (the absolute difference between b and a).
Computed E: -0.32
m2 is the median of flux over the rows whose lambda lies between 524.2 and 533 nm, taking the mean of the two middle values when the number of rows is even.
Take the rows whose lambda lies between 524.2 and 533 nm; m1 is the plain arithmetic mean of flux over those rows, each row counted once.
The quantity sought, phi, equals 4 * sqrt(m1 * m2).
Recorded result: 35.3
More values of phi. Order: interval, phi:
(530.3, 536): 35.0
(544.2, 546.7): 31.3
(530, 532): 35.1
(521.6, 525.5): 34.9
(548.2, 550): 31.9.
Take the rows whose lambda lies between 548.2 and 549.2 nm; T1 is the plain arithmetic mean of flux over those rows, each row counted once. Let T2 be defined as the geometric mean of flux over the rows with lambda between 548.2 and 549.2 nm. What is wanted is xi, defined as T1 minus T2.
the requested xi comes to 0.0031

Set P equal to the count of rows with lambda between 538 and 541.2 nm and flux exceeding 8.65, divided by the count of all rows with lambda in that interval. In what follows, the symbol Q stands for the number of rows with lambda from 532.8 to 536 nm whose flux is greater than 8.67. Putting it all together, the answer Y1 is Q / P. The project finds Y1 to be 11.1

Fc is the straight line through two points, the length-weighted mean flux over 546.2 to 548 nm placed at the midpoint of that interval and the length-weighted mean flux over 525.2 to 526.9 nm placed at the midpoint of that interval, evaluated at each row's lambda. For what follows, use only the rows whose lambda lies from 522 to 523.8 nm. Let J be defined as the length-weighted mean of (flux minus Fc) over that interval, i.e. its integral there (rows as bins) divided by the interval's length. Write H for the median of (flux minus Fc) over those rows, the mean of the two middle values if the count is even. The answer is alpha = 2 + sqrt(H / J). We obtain 2.92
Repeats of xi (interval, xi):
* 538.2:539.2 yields 0.0087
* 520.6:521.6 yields 0.0026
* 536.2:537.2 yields 0.0040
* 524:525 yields 0.0020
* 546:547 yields 0.0062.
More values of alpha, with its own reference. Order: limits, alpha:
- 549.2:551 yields 3.01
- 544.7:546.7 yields 2.93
